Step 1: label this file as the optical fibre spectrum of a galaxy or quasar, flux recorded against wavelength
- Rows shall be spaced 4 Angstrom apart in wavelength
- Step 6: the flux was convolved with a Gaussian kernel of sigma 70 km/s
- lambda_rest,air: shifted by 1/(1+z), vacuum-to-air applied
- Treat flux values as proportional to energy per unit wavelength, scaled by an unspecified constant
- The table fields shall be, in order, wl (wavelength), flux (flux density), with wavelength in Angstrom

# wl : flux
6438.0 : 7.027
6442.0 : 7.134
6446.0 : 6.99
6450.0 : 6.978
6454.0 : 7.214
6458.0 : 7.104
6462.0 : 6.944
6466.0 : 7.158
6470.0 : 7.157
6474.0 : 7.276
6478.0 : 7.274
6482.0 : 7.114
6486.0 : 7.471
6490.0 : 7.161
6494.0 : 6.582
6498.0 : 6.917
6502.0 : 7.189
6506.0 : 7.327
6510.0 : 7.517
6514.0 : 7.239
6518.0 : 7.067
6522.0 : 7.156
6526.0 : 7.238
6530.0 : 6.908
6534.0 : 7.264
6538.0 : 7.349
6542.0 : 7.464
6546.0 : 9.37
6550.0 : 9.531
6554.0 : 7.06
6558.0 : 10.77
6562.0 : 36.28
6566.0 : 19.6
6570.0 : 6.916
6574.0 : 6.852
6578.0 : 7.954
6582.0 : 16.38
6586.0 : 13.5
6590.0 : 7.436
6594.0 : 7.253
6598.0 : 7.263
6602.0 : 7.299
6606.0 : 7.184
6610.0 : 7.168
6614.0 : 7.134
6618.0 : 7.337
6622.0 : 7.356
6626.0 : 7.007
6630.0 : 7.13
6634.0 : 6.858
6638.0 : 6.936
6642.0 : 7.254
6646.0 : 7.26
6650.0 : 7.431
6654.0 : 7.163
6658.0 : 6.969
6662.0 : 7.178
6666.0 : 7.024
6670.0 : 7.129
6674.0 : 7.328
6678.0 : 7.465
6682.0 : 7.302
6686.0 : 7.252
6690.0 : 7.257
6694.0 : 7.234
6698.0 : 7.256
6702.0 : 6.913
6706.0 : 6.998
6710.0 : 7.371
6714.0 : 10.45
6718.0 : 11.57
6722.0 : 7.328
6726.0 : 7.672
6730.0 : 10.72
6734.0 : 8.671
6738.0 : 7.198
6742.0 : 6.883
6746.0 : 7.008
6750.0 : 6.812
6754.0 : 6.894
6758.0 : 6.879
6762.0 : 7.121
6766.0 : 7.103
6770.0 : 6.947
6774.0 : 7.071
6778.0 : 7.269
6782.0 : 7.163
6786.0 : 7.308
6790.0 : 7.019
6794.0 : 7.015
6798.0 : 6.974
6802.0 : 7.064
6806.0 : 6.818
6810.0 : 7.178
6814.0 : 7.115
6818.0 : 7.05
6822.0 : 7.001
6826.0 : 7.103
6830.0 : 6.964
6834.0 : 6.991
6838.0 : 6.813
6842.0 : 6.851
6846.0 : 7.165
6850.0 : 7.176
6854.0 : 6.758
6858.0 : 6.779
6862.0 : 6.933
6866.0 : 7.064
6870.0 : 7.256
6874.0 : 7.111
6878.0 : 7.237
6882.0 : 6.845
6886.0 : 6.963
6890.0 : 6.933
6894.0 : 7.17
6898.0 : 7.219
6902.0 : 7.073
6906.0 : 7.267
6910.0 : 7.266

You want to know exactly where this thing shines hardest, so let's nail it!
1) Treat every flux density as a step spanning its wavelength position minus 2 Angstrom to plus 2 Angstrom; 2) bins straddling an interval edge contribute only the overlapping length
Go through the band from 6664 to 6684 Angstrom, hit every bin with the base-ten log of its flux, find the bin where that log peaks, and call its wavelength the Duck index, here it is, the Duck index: 6678.0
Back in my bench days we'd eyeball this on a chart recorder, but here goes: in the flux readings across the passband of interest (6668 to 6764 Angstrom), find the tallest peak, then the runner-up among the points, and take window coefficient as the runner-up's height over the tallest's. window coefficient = 0.93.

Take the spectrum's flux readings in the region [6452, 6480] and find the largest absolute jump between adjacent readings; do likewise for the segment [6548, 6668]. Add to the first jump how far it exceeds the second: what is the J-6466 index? -25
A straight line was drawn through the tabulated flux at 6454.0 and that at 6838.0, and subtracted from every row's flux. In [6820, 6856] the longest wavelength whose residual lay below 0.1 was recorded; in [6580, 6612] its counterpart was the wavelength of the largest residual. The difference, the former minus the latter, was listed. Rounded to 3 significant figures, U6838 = 272 Angstrom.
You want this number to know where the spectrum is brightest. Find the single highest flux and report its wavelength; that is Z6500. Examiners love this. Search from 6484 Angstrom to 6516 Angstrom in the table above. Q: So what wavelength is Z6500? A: 6510.0 Angstrom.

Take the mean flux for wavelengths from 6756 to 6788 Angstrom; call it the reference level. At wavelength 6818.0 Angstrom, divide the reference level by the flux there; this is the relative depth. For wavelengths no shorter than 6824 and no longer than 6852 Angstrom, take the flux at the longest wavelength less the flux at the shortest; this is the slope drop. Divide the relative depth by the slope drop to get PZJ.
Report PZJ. 14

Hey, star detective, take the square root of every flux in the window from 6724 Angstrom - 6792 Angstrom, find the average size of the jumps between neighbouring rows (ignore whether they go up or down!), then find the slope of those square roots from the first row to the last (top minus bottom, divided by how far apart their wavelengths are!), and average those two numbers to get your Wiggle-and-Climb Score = 0.05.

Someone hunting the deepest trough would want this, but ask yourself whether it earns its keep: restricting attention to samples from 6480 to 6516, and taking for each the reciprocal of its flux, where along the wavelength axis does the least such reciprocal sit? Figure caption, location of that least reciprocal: 6510.0 Angstrom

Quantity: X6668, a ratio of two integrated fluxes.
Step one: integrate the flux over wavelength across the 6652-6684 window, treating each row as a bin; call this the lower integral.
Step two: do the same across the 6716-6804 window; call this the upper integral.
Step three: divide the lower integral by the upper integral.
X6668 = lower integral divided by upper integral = 0.3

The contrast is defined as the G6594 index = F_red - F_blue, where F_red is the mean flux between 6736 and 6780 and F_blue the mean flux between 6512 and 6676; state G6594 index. -1.8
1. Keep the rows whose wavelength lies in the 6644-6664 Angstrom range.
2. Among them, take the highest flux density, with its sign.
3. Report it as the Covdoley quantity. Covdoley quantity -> 7.431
